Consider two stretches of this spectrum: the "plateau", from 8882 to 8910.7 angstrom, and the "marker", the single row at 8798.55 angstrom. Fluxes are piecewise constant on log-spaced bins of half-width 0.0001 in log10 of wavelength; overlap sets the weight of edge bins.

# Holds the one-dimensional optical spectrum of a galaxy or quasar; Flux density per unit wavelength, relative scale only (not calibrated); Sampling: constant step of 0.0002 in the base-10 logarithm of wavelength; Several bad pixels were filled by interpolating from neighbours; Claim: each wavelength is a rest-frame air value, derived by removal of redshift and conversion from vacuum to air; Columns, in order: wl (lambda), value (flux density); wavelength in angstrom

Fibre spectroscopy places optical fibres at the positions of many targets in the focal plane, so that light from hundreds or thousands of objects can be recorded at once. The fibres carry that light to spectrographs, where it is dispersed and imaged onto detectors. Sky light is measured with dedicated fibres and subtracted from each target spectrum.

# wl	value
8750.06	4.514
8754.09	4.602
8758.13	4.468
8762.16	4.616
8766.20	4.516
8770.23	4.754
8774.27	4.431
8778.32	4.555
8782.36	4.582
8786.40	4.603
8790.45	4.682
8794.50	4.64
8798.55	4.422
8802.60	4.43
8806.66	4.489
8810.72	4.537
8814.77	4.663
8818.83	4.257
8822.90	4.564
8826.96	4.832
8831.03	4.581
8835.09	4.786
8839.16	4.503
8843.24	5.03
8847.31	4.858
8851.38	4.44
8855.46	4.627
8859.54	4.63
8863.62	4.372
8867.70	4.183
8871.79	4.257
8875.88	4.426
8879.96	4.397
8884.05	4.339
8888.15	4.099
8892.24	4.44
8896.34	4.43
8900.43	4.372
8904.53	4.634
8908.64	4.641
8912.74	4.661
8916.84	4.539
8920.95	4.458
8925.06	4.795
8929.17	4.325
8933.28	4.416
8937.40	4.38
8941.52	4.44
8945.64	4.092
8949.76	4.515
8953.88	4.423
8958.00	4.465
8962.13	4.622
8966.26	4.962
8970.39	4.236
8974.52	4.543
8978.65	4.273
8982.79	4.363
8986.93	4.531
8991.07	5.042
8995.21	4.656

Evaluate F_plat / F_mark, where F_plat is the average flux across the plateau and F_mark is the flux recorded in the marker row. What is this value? 1.00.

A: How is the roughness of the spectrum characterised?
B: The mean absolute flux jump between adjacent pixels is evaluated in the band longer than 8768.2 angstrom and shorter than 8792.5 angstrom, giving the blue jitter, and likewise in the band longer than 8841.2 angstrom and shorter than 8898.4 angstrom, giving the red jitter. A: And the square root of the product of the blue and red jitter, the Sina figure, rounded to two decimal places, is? 0.14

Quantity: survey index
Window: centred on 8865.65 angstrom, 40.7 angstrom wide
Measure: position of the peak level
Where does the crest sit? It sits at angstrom 8847.31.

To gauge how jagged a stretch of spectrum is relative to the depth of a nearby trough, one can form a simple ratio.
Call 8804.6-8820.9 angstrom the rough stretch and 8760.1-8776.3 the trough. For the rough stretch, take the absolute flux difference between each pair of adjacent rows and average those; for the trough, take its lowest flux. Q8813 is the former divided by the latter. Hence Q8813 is 0.044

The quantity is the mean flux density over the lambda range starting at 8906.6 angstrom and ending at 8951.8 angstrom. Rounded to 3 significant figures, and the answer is 4.48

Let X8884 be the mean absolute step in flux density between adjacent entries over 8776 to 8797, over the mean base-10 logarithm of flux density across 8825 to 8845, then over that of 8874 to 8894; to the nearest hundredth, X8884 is 0.10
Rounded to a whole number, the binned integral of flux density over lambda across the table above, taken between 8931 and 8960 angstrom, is 127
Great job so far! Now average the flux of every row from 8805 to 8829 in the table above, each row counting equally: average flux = 4.56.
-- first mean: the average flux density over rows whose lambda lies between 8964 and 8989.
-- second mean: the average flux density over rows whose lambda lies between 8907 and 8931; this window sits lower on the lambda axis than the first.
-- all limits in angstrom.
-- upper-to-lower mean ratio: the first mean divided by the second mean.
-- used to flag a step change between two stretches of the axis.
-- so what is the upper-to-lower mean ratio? 0.98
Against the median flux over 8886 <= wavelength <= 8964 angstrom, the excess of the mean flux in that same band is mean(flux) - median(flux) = 0.020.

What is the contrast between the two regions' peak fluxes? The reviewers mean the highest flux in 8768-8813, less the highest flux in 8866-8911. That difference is 0.1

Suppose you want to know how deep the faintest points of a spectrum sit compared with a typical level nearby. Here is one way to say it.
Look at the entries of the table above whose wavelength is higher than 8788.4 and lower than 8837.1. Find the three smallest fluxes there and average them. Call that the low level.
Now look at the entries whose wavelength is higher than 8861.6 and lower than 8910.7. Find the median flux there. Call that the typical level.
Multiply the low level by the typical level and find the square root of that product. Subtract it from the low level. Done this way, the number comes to -0.01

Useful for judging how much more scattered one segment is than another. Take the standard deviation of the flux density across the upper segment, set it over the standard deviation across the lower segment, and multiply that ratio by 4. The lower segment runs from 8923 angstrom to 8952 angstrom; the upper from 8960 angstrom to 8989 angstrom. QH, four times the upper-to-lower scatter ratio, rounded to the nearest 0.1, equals 4.7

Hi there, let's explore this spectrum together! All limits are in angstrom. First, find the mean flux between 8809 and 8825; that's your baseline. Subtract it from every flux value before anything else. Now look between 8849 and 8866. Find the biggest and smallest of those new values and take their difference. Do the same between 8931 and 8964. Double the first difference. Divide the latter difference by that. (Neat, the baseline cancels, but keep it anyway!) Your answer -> 1.03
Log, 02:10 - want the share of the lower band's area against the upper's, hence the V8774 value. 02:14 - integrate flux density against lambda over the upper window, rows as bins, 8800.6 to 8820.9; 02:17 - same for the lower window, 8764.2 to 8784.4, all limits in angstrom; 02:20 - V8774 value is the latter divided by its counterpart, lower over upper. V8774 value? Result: 1.02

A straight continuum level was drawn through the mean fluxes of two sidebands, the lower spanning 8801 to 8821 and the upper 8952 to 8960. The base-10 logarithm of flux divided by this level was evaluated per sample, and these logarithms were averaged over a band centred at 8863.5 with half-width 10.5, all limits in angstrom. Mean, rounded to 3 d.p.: -0.005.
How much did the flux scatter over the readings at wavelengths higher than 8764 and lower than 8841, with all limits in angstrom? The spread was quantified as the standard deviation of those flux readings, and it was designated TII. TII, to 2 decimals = 0.14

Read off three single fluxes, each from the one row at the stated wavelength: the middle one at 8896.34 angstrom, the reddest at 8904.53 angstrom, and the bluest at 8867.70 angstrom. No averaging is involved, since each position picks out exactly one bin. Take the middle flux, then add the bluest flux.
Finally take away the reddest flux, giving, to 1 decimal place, 4.0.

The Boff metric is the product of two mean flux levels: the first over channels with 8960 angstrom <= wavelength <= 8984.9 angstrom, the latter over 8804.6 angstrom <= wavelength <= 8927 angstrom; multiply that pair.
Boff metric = 20.4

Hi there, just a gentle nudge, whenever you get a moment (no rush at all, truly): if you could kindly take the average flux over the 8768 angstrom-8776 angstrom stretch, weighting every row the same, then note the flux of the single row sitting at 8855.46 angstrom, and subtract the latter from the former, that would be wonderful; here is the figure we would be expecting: -0.03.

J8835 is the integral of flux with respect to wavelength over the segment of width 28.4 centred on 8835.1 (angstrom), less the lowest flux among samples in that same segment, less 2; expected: 128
